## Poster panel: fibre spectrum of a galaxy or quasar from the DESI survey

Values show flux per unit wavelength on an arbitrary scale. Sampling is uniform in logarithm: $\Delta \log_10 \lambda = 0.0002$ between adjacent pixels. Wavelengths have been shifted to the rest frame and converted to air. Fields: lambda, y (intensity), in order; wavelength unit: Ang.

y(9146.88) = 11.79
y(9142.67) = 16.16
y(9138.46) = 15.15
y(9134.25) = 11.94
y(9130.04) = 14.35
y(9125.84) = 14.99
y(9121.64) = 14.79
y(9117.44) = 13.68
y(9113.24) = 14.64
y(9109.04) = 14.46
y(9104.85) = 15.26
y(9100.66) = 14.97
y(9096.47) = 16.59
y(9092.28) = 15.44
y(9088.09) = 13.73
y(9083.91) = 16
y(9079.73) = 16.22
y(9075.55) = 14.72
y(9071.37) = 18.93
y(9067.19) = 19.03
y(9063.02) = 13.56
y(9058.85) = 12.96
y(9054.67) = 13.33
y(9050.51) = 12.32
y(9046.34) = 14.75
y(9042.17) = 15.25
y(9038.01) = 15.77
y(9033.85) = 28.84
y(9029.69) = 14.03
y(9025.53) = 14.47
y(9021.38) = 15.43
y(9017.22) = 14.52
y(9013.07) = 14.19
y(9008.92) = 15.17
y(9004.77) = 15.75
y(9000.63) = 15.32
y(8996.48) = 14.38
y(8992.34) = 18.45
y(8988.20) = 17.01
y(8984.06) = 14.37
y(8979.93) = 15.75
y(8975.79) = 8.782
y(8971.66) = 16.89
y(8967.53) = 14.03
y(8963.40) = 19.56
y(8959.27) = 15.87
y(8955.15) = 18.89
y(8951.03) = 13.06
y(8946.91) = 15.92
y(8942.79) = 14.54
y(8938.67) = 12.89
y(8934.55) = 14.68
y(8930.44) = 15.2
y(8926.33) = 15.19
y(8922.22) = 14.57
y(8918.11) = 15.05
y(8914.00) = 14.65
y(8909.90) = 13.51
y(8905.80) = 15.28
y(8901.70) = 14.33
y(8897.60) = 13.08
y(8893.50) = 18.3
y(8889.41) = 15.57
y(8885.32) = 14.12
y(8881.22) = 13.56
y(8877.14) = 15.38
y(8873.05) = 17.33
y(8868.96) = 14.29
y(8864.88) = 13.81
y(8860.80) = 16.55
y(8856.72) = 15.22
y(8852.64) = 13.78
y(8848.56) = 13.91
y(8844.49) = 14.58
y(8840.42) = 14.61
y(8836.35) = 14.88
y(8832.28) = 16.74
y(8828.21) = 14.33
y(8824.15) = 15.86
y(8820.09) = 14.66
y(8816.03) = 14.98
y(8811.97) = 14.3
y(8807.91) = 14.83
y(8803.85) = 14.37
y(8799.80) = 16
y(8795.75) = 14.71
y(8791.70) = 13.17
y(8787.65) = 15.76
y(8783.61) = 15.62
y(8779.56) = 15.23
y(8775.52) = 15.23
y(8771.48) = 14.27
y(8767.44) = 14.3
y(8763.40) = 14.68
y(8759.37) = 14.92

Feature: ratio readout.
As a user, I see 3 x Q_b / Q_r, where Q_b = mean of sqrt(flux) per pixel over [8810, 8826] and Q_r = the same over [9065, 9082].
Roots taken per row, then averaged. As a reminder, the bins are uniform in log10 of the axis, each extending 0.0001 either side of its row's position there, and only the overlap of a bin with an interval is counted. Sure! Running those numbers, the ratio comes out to 2.80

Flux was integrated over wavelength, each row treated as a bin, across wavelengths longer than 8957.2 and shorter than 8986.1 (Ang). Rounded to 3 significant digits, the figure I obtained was 435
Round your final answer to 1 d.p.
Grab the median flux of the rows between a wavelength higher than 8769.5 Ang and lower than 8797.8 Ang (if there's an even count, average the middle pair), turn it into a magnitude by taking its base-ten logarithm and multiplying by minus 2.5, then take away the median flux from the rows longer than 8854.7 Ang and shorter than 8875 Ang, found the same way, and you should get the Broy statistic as -18.2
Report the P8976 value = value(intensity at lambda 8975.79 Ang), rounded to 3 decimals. 8.782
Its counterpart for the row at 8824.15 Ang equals 15.860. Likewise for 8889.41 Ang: 15.570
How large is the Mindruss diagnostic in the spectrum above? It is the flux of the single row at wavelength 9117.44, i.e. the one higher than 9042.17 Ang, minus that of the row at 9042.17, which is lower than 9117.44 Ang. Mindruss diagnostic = -1.6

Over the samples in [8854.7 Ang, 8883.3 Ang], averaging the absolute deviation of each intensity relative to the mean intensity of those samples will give 1.1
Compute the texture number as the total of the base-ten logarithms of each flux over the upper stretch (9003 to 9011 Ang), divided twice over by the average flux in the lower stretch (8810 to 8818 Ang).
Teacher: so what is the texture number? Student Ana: 0.0111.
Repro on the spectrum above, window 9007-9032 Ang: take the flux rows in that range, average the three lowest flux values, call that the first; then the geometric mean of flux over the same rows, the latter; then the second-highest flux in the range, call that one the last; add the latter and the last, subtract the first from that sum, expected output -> 15.6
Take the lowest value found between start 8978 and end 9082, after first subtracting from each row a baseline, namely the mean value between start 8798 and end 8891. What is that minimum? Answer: -2.6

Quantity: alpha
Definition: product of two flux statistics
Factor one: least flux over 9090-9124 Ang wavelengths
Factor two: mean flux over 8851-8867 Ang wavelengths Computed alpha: 203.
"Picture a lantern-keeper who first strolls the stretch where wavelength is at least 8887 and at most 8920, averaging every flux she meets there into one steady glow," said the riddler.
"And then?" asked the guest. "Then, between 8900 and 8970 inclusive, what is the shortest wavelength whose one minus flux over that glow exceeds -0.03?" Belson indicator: 8901.70 Ang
